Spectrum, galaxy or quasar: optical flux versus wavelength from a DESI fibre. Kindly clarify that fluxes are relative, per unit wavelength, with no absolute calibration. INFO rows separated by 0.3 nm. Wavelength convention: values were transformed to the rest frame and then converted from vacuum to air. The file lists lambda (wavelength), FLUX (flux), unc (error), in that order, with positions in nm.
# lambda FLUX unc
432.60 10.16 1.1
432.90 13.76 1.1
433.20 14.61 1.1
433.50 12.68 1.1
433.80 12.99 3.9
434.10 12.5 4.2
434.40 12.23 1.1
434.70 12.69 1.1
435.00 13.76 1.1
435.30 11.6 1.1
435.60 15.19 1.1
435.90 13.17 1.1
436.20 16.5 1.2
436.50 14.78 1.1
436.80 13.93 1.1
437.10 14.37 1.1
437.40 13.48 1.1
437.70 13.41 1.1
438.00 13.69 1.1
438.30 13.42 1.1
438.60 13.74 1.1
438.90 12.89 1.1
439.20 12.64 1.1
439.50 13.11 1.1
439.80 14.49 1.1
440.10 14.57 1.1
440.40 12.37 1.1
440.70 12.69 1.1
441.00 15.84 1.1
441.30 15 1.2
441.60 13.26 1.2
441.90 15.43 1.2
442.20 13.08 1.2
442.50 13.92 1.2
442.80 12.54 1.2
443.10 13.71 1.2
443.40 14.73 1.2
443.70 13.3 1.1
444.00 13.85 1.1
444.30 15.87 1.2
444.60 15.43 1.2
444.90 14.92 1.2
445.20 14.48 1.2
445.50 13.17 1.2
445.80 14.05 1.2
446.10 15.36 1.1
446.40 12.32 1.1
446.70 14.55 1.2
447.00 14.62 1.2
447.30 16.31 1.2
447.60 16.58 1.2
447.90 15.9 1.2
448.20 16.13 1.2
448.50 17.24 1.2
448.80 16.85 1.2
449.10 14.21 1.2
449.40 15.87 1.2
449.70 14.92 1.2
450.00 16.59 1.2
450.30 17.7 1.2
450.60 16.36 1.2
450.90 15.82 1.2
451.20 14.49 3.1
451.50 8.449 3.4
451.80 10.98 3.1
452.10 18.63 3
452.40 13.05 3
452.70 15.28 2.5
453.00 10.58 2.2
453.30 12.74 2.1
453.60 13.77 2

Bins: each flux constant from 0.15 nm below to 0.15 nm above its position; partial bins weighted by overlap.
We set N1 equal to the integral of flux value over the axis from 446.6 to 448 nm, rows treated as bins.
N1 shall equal 21.9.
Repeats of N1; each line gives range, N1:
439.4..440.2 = 11.3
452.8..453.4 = 7.1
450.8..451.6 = 10.4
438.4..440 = 21.5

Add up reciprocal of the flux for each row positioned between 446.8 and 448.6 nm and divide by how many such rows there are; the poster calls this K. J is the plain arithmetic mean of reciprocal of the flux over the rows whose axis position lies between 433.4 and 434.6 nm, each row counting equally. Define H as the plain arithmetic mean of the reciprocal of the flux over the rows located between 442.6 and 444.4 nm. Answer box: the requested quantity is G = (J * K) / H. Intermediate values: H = 0.072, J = 0.079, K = 0.0622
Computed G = 0.069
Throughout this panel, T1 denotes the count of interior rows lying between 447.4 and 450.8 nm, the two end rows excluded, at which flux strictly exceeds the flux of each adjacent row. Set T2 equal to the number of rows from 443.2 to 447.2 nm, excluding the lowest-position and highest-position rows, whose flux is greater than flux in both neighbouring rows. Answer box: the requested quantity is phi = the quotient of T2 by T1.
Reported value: 0.7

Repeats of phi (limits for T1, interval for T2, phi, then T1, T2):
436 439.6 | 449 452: 0.7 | 3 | 2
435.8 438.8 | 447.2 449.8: 1.0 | 3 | 3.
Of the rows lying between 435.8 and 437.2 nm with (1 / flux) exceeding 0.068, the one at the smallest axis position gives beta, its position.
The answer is 435.90 nm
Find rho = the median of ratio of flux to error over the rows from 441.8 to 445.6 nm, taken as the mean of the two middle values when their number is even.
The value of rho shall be 12.1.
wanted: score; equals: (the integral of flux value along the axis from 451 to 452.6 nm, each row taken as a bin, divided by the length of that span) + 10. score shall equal 23.3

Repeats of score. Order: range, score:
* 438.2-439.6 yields 23.2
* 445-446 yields 24.0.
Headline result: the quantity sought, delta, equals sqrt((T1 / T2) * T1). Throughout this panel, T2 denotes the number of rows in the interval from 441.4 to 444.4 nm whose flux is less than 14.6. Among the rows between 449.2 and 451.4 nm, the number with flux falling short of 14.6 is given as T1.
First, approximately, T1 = 1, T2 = 7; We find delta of 0.4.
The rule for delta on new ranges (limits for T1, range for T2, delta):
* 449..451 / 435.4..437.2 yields 0.6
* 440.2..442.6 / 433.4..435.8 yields 1.9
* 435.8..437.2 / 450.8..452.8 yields 1.5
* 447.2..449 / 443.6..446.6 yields 0.0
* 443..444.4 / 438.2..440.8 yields 1.0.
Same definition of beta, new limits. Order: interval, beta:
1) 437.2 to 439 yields 437.40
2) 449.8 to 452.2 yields 451.20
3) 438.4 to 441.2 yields 438.60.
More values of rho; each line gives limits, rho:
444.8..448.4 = 12.3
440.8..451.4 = 12.5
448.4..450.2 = 13.5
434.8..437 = 12.7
